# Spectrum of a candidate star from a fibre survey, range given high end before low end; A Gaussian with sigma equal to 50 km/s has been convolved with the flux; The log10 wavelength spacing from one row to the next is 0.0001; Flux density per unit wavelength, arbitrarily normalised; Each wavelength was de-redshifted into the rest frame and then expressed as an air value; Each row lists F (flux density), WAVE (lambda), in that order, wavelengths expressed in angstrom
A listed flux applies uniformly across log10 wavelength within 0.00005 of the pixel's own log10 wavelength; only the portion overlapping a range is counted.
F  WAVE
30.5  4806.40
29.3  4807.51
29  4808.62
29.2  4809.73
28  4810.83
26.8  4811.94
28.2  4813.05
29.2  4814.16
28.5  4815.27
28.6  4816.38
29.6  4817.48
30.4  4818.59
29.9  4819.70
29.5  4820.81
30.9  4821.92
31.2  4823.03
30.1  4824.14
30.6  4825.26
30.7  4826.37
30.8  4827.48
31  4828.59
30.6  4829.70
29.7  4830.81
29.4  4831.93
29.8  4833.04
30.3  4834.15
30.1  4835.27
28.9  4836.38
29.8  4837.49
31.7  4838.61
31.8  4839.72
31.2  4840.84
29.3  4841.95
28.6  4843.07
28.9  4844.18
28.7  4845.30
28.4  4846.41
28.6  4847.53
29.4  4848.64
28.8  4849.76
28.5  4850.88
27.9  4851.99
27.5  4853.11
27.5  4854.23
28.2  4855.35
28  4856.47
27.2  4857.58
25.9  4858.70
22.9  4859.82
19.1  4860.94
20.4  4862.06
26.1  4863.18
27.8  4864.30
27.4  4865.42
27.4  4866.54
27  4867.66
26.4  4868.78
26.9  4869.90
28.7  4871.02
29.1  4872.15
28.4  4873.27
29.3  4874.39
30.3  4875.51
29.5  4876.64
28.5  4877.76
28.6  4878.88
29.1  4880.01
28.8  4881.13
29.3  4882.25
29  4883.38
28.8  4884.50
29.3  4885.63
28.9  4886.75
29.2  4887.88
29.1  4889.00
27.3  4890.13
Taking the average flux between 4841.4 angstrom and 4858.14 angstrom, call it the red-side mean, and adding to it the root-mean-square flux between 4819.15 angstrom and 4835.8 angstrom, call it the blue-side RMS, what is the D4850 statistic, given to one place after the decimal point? 58.7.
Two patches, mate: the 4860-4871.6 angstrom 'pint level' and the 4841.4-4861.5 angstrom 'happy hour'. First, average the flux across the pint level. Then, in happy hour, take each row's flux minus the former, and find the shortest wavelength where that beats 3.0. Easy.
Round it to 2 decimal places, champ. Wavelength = 4841.95 angstrom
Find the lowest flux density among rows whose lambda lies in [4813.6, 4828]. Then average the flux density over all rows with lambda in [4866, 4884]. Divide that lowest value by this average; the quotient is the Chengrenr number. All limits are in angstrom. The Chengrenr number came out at 0.999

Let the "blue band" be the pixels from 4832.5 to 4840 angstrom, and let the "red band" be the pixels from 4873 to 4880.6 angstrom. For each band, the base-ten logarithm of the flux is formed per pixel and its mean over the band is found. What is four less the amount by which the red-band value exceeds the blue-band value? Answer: 4.02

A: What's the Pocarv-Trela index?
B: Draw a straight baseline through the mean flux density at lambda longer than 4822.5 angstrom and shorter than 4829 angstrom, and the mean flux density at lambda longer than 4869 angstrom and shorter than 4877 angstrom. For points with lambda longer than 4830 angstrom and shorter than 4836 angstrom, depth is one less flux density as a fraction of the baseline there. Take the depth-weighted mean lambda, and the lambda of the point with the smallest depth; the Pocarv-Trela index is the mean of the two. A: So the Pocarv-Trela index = 4833.2 angstrom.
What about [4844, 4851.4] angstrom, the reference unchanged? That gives 4848.0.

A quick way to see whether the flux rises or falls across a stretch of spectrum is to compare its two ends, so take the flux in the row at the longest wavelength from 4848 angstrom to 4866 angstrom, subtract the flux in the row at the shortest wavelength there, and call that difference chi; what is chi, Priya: -2.0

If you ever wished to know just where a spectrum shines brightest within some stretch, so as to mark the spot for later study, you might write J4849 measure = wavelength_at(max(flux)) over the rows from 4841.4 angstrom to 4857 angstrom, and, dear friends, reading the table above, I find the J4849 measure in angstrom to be 4848.64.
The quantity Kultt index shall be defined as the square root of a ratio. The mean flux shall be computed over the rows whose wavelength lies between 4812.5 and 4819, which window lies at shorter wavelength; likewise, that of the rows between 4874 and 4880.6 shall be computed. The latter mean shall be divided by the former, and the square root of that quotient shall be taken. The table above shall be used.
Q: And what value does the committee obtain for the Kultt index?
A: 1.002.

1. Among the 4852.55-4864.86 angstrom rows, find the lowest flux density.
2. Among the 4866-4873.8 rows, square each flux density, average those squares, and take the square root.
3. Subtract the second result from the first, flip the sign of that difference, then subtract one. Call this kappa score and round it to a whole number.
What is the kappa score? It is 8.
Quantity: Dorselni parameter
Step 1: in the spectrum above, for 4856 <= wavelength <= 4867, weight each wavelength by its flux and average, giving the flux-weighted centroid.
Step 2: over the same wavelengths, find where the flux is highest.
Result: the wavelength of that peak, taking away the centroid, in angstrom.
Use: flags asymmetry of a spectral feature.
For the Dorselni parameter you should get -5.1 angstrom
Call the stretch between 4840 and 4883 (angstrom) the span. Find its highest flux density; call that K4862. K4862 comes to 31.2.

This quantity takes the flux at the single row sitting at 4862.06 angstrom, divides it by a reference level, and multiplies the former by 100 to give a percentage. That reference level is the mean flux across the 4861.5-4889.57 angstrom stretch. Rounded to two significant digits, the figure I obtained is 73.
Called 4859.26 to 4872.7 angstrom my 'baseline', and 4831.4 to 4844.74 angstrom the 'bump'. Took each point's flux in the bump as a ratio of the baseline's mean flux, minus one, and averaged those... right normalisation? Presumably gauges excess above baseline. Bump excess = 0.16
